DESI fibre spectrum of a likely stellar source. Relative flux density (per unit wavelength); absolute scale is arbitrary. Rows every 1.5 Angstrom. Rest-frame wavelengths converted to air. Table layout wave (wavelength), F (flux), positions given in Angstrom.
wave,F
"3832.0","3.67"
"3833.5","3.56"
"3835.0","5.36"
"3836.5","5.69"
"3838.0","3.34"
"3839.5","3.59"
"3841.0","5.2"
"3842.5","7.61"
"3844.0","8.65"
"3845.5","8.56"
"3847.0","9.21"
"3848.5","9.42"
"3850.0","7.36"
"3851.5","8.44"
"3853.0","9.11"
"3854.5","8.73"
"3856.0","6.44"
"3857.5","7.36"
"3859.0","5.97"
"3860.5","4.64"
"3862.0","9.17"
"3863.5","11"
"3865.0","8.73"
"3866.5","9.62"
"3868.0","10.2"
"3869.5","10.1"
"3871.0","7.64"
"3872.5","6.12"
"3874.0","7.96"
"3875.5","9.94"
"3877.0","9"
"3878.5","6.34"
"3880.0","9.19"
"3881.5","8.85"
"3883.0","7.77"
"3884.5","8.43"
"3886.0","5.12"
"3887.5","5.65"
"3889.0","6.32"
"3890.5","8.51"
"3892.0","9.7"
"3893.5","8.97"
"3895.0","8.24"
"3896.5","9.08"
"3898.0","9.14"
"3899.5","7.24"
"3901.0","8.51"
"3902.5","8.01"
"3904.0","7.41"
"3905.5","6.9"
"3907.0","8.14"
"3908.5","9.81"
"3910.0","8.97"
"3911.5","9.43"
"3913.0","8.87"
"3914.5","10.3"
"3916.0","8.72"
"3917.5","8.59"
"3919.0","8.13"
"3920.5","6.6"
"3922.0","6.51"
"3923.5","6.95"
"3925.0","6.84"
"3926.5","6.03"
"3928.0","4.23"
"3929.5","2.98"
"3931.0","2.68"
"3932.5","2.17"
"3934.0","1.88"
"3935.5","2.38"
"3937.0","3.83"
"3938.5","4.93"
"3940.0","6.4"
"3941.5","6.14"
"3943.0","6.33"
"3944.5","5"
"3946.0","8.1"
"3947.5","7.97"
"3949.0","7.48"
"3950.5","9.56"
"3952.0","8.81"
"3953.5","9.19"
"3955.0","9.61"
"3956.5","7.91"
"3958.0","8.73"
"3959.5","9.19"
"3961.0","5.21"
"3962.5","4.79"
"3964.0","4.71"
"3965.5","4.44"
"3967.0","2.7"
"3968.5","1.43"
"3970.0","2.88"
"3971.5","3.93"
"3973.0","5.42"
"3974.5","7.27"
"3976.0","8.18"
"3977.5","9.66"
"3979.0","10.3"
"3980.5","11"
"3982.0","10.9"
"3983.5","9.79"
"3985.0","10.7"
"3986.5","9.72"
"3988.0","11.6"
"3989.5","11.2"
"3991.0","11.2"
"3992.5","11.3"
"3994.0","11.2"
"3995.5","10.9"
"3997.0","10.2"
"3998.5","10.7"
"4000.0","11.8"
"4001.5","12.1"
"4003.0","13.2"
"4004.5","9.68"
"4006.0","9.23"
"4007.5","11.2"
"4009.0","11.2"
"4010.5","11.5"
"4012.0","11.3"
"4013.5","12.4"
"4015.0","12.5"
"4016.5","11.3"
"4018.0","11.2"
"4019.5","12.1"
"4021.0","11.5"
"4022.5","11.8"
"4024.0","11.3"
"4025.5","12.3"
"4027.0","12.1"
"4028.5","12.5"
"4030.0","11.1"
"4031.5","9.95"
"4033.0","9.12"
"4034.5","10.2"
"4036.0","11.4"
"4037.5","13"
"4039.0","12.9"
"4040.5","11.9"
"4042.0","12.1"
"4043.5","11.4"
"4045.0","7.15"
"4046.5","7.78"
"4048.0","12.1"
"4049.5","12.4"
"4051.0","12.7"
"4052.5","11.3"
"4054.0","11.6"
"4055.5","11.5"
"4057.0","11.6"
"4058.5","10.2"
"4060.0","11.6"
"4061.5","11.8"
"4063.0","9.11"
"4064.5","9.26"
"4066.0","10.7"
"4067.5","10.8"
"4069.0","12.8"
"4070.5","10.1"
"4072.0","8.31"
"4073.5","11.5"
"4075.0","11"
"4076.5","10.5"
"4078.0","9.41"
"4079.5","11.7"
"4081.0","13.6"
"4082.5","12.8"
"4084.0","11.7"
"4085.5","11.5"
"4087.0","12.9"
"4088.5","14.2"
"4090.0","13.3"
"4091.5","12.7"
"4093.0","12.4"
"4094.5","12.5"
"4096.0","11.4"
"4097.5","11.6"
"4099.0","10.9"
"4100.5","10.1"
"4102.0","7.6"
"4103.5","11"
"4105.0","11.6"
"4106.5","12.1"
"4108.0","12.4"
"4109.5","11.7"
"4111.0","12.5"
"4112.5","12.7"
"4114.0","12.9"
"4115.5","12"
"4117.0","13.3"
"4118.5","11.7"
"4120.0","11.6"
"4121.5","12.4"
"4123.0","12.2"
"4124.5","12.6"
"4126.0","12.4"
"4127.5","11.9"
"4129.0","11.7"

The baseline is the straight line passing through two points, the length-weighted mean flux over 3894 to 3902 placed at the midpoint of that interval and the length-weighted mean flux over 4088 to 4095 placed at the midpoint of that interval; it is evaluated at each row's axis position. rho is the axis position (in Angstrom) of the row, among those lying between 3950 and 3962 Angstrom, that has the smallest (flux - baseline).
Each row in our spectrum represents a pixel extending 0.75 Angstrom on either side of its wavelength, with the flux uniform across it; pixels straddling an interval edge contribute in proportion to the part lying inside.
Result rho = 3961.0 Angstrom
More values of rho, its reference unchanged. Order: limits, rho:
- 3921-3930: 3929.5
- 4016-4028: 4024.0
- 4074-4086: 4078.0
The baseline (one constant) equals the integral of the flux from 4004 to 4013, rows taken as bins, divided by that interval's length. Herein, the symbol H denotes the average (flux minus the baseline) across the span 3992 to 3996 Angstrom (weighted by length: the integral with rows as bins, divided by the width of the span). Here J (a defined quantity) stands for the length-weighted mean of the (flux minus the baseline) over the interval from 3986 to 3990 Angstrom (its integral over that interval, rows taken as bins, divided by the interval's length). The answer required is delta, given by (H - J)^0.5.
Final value 0.5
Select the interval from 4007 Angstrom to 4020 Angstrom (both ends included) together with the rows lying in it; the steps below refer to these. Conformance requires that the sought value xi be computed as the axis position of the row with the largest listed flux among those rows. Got 4015.0 Angstrom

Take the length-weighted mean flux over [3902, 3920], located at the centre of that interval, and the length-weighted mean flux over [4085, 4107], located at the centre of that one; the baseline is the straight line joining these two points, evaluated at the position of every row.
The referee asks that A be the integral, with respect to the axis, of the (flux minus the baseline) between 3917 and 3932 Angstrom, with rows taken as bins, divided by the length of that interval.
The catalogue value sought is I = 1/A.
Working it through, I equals 0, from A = -3.0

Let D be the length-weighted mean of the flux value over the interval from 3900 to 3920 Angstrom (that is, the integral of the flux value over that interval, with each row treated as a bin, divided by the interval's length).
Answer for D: 8.6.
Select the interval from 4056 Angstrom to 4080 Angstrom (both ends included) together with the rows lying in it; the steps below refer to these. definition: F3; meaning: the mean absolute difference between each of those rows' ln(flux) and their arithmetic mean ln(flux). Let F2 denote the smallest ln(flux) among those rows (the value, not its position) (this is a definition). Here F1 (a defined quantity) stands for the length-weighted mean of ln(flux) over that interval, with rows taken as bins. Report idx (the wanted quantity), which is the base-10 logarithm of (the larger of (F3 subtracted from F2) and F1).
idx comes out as 0.37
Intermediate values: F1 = 2.36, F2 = 2.12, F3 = 0.09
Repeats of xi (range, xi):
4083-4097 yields 4088.5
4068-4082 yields 4081.0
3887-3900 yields 3892.0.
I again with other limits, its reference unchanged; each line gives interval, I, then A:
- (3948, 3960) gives -2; -0.5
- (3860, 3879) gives 1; 0.7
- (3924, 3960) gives 0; -2.9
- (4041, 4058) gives 8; 0.1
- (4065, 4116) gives -43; 0.0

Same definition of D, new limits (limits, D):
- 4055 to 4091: 11.3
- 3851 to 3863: 7.5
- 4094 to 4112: 11.3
